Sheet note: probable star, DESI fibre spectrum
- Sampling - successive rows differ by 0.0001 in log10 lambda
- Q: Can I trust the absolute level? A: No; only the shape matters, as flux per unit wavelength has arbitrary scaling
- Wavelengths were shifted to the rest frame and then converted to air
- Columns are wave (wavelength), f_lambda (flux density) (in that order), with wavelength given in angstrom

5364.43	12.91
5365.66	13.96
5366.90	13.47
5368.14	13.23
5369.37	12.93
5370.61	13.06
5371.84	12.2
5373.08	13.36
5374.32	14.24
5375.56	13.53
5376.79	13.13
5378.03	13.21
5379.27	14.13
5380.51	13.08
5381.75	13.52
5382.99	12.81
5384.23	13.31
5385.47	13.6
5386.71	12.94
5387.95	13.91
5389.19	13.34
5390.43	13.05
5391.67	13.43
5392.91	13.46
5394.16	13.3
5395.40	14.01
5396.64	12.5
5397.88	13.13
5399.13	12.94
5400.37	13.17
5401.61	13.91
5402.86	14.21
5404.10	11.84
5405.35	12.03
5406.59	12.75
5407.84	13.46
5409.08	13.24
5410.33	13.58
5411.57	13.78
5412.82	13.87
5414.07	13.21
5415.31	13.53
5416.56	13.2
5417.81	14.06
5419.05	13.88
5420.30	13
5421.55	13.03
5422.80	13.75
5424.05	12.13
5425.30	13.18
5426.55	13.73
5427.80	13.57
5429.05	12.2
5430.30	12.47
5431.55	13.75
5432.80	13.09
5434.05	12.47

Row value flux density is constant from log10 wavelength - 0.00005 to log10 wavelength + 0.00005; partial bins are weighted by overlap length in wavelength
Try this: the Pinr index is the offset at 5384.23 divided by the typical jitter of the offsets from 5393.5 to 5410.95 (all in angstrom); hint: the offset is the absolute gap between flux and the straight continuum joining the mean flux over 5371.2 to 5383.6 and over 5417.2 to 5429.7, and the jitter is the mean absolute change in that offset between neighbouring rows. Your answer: 0.00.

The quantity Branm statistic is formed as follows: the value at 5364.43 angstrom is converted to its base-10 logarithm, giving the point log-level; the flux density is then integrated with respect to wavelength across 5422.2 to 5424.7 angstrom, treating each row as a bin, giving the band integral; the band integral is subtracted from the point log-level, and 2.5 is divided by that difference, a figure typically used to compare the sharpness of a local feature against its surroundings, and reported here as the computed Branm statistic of -0.0801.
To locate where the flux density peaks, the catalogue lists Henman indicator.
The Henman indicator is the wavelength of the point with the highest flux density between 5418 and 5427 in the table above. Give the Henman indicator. 5419.05 angstrom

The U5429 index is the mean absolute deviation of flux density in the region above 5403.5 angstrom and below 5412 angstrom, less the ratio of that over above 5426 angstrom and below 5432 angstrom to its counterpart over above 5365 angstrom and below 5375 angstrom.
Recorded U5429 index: -0.8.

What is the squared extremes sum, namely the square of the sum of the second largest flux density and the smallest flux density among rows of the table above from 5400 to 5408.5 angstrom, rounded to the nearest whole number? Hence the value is 663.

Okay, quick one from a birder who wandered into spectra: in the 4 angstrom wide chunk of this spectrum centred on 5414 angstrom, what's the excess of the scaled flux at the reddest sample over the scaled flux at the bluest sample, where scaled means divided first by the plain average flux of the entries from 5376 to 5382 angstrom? -0.03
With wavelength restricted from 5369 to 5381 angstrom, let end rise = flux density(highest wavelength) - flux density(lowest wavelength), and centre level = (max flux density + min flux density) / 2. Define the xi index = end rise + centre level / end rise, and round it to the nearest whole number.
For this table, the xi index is 88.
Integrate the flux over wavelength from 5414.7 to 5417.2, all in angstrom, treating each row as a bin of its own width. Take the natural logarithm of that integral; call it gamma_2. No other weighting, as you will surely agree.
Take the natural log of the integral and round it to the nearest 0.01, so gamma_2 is 3.51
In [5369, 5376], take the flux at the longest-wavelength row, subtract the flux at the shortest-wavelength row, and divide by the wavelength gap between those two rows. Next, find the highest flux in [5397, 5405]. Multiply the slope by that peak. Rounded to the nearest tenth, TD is 1.4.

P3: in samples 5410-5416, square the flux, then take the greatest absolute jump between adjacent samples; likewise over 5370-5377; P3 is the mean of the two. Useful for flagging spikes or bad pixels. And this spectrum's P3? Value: 24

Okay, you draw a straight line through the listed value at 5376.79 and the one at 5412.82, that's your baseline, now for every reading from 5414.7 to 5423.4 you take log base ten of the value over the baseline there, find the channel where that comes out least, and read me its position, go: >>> 5420.30 angstrom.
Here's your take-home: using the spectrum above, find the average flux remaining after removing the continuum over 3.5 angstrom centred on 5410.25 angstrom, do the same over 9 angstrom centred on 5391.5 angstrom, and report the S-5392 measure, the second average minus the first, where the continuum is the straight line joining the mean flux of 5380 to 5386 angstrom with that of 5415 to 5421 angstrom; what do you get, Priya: 0.1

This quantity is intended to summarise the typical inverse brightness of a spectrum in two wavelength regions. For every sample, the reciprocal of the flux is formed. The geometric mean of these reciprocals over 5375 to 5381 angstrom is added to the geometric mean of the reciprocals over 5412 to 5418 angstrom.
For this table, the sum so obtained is 0.148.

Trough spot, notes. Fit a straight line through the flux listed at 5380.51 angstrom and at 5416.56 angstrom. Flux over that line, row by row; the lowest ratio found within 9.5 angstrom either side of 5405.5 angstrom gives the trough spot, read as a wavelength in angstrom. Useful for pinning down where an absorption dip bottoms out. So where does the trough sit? 5404.10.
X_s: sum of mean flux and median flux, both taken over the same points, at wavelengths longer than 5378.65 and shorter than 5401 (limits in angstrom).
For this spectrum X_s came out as 26.6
